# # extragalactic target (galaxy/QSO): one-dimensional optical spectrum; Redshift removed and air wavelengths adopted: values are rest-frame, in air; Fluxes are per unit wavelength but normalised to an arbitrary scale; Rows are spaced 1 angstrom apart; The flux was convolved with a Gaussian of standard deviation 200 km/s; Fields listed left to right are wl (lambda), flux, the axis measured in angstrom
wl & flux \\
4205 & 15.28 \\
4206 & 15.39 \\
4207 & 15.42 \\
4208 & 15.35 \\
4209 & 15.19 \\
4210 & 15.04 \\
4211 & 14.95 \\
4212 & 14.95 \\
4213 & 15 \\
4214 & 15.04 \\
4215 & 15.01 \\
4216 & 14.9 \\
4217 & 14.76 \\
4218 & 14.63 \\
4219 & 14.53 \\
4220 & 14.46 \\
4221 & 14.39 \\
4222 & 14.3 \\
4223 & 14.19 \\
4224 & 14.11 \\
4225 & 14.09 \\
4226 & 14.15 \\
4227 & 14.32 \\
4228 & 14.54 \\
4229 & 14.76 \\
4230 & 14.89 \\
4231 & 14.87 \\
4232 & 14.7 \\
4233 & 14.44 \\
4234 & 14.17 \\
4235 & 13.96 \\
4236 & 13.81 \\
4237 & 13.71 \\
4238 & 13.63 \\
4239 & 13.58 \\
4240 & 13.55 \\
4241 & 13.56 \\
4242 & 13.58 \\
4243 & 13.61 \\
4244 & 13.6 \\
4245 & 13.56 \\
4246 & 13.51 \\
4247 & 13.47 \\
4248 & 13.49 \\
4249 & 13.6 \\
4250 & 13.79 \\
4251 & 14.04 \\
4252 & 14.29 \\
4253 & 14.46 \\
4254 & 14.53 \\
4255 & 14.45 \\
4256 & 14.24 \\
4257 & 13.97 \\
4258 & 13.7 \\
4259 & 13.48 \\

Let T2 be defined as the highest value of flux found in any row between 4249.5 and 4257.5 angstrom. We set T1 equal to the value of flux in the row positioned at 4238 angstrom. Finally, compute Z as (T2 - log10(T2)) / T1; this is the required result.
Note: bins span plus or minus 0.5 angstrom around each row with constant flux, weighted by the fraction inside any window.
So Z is 0.981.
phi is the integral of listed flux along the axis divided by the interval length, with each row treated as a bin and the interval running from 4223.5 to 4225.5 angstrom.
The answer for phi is 14.10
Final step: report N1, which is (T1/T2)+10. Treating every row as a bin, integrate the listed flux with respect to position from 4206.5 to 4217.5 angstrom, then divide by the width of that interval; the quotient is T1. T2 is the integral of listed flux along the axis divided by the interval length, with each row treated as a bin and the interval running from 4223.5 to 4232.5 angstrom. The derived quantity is 11.0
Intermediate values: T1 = 15.1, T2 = 14.5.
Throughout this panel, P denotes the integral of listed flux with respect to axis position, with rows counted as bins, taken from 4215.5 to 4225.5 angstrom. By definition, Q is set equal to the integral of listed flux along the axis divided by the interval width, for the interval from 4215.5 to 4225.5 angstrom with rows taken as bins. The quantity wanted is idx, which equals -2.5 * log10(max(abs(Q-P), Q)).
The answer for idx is -5.28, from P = 144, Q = 14.4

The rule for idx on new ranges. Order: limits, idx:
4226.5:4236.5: -5.28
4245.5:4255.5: -5.25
